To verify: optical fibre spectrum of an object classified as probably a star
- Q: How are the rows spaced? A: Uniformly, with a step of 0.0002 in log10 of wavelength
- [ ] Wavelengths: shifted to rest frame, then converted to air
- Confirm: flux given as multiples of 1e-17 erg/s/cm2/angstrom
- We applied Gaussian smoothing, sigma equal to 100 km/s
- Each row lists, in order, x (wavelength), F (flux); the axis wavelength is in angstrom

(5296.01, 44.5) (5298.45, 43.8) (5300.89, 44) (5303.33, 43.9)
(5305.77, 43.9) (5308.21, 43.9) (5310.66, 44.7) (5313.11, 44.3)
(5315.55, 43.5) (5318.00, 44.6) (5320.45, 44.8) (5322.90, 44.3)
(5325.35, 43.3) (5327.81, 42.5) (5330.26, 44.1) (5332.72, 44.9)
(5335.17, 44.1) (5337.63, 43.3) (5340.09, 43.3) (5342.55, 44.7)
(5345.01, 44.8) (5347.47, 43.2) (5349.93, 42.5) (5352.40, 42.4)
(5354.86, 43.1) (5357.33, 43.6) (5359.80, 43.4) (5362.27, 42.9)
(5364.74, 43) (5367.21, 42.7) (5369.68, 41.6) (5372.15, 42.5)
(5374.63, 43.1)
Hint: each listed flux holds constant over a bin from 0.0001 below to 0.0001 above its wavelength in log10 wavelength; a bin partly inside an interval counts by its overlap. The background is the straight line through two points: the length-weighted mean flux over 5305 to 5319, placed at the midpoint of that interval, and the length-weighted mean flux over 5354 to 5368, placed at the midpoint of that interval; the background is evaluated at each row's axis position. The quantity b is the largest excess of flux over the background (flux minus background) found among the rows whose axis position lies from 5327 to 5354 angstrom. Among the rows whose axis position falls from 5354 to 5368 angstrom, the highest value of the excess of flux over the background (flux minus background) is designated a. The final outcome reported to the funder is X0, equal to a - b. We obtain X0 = -0.94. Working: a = 0.4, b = 1.35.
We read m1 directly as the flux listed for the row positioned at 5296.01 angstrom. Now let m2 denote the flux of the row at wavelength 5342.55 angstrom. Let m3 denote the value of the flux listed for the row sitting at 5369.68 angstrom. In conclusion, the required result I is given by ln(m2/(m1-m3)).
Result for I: 2.74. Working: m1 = 44.5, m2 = 44.7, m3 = 41.6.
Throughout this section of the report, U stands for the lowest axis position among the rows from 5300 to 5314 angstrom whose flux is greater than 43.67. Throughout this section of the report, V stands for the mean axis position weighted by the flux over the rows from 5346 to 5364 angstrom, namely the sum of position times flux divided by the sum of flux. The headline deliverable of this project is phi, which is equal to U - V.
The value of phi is -54.0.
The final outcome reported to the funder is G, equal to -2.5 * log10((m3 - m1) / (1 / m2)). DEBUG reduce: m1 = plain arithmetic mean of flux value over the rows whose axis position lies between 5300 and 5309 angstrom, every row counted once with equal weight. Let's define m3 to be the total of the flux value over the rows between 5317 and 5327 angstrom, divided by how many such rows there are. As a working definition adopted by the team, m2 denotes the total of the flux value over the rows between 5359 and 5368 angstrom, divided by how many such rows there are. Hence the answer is -2.9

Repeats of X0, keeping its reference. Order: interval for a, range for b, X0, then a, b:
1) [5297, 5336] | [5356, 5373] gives 0.78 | 1.2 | 0.41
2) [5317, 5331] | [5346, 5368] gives 0.42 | 0.8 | 0.41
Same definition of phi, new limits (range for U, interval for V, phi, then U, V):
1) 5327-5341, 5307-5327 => 13.5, 5330.26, 5316.8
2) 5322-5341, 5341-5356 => -25.7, 5322.90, 5348.6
